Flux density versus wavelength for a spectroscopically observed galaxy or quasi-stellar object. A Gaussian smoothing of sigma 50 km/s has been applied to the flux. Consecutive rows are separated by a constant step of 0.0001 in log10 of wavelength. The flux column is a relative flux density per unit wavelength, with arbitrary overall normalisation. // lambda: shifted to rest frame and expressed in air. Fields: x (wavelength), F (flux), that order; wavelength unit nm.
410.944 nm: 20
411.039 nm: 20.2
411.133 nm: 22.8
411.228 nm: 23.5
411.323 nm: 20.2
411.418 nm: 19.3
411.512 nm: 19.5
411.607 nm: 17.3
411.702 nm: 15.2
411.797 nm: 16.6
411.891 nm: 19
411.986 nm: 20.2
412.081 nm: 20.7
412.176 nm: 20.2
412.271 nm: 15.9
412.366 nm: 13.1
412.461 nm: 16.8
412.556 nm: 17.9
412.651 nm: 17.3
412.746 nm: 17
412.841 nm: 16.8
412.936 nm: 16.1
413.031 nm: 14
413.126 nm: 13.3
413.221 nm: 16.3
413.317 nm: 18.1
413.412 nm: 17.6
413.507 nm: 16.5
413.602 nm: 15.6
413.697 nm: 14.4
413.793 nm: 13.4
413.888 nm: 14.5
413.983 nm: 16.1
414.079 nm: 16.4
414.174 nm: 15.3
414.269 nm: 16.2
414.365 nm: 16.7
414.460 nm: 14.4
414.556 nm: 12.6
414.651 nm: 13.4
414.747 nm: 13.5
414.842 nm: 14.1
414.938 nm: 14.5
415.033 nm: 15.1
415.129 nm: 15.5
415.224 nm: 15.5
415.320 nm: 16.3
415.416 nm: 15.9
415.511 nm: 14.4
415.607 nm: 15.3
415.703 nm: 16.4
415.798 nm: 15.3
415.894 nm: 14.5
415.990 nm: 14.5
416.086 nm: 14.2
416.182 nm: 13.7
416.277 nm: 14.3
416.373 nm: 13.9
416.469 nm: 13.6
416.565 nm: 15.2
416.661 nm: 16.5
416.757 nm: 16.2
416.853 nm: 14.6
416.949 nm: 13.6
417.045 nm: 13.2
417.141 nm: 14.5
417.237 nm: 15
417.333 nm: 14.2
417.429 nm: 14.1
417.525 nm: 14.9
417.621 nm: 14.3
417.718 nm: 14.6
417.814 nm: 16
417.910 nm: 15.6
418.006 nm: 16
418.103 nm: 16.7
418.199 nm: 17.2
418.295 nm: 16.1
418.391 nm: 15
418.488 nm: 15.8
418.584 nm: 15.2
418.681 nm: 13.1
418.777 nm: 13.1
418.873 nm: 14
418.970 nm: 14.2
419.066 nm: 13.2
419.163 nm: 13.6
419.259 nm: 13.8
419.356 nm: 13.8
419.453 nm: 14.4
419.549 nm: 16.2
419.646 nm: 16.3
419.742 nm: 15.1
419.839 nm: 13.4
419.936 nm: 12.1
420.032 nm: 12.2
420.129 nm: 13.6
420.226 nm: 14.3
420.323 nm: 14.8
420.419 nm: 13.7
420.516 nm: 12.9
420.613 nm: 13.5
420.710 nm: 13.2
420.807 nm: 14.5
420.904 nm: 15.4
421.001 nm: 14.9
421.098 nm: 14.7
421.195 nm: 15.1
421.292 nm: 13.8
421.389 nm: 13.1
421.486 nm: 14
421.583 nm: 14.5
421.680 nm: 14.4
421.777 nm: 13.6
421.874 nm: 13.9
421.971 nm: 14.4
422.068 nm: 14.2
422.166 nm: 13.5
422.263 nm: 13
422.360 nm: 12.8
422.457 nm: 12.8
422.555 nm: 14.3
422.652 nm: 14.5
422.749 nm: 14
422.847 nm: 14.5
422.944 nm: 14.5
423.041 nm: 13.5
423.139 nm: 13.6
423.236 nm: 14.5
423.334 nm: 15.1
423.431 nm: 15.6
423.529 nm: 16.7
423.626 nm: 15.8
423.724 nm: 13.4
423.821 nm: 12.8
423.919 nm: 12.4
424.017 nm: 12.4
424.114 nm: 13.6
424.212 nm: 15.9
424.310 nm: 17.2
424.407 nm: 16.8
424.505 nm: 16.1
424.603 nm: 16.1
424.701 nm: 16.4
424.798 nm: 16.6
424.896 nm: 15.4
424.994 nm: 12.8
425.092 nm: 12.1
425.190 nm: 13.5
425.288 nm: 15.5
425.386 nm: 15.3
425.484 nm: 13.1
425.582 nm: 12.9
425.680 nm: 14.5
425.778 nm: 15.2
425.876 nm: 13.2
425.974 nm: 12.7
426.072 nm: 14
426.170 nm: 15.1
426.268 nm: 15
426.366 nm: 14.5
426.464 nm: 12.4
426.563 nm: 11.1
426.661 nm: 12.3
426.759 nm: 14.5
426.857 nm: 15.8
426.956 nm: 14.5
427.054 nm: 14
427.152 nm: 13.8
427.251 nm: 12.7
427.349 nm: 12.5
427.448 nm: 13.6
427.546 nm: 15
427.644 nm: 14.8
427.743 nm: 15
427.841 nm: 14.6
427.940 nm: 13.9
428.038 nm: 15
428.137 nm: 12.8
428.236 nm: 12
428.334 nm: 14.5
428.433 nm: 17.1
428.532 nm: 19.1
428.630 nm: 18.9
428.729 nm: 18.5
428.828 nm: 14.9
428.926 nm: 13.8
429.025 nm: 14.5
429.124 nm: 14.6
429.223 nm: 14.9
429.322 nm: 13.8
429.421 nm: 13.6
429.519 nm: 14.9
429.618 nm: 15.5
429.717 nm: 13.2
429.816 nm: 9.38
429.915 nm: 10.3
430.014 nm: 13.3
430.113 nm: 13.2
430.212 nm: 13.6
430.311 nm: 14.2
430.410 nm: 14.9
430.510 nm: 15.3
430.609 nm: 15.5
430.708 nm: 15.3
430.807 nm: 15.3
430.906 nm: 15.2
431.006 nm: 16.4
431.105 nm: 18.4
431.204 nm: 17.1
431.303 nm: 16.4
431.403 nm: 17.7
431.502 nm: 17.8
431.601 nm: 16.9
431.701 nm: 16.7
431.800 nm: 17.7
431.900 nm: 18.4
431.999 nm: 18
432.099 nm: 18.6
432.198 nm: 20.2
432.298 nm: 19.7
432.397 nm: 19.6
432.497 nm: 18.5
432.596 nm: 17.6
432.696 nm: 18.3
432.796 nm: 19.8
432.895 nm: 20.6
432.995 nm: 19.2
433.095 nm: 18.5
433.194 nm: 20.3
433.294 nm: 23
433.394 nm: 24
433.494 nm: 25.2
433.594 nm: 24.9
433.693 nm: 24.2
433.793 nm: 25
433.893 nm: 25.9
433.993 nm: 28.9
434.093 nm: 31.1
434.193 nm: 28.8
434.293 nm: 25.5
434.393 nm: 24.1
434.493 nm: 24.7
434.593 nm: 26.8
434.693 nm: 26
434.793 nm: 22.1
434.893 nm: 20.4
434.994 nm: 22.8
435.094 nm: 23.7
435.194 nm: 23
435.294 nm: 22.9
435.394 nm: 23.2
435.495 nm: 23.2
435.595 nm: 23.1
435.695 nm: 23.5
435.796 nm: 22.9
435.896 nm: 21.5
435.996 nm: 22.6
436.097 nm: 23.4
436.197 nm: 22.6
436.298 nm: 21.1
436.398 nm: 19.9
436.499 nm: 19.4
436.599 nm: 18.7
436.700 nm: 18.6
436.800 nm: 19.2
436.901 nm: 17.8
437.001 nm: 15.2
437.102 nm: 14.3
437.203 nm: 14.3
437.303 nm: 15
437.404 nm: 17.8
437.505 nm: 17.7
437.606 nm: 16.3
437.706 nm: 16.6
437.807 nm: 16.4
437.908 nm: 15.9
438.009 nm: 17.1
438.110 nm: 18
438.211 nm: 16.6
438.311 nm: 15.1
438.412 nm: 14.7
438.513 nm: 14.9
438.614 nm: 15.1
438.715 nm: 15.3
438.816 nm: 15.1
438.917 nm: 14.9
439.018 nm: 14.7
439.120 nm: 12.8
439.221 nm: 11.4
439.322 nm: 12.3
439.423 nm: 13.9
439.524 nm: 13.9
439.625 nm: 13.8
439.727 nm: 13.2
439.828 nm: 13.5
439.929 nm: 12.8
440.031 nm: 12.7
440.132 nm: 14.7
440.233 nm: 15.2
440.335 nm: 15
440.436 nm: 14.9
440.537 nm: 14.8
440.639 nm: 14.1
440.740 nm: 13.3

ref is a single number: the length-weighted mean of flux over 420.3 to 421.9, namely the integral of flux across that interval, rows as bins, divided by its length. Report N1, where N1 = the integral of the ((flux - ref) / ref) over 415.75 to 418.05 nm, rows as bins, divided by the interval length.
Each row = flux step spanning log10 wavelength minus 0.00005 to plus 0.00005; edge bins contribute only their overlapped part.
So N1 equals 0.04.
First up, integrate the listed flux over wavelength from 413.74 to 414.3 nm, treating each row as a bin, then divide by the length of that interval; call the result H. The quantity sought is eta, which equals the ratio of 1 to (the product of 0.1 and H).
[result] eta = 0.654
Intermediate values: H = 15.3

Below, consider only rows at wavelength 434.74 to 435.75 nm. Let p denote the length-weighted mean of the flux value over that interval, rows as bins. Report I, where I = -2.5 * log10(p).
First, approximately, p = 23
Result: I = -3.39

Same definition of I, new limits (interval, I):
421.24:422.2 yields -2.86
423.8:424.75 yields -2.94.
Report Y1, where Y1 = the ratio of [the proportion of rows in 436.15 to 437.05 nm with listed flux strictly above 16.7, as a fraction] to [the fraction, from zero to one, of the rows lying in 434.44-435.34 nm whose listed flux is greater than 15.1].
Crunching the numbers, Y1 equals 0.9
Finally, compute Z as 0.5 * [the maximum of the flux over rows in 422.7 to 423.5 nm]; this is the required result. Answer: 7.8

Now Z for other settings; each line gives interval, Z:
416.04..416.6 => 7.6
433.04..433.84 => 12.6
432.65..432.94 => 10.3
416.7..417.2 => 8.1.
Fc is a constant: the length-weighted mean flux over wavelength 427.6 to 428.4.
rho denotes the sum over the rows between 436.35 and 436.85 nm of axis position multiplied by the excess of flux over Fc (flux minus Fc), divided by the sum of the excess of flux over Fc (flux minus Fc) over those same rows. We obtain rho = 436.59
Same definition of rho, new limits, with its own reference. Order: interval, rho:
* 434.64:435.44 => 435.04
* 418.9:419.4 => 419.17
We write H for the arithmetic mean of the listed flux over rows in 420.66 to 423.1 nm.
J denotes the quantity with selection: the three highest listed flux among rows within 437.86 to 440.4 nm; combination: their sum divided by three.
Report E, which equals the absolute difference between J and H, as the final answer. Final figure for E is 3.2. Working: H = 14.0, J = 17.2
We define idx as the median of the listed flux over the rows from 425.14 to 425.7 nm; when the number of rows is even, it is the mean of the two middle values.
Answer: 14.0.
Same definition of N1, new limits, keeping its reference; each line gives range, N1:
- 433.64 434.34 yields 0.92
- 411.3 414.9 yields 0.16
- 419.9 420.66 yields -0.05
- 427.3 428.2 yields 0.00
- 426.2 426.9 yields -0.03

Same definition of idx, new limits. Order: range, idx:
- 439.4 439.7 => 13.9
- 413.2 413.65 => 16.5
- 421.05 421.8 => 14.2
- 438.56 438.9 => 15.1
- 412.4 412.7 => 17.3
